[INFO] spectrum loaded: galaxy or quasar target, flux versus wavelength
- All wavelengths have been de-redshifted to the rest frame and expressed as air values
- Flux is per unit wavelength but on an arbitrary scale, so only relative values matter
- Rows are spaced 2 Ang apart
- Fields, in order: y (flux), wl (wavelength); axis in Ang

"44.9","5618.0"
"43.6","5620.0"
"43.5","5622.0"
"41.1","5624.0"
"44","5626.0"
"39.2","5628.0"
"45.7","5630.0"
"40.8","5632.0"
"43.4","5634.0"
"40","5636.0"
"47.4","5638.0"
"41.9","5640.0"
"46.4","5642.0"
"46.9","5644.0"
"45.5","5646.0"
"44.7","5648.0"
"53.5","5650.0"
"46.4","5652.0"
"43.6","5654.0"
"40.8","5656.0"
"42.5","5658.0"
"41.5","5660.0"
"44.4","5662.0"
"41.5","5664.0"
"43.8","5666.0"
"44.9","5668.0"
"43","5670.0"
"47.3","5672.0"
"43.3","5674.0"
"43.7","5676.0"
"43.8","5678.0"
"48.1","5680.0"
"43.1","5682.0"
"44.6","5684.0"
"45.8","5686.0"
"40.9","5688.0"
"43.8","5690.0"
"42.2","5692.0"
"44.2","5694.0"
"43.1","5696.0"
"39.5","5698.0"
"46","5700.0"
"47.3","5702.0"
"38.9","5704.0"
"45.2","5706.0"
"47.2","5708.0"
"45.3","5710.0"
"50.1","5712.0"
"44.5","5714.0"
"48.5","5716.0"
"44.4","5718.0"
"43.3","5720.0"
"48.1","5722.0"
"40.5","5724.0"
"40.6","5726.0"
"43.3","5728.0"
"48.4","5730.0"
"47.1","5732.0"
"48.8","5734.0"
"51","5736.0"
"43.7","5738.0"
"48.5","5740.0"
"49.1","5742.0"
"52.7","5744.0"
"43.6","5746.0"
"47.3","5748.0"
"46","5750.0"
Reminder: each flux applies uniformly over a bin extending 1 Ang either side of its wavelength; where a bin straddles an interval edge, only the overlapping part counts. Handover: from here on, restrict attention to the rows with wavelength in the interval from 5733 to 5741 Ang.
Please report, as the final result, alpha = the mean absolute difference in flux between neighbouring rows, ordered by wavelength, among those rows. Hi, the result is 4.8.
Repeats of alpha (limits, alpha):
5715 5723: 3.3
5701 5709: 5.6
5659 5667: 2.7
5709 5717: 4.8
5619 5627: 1.8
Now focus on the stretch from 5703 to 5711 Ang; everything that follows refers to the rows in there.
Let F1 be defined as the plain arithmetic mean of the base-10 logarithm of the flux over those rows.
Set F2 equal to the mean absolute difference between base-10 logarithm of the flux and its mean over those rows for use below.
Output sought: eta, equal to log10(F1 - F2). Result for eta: 0.209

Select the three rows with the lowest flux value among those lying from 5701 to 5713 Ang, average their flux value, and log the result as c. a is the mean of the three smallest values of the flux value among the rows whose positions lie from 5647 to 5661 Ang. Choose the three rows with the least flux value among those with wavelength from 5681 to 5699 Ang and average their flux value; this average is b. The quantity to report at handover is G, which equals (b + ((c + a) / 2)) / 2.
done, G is 41.62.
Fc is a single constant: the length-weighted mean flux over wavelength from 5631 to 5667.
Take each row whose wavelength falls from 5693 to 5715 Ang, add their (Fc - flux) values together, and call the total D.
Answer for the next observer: -5.5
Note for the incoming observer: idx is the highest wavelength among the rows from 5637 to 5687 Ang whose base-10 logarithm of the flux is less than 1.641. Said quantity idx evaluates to 5682.0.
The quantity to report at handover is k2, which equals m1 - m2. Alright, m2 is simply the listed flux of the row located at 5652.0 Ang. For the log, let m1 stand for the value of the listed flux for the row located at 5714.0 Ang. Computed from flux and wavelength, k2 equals -2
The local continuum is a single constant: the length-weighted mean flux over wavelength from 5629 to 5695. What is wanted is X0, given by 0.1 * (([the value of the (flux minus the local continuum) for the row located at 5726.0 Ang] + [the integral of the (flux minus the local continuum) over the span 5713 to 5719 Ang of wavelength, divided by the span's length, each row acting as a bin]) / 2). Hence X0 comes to -0.10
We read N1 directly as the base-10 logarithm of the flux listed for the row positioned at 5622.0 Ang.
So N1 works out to 1.638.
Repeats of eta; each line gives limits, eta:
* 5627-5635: 0.205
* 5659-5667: 0.209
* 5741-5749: 0.219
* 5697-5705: 0.202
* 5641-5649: 0.219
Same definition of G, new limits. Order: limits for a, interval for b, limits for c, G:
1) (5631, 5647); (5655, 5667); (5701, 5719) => 41.51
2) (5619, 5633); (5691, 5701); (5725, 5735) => 41.81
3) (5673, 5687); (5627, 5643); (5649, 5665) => 41.16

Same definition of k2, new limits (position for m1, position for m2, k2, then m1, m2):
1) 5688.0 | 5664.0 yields -1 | 40.9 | 41.5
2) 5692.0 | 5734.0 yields -7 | 42.2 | 48.8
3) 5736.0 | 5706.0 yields 6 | 51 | 45.2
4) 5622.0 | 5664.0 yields 2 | 43.5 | 41.5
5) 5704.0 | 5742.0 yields -10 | 38.9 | 49.1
